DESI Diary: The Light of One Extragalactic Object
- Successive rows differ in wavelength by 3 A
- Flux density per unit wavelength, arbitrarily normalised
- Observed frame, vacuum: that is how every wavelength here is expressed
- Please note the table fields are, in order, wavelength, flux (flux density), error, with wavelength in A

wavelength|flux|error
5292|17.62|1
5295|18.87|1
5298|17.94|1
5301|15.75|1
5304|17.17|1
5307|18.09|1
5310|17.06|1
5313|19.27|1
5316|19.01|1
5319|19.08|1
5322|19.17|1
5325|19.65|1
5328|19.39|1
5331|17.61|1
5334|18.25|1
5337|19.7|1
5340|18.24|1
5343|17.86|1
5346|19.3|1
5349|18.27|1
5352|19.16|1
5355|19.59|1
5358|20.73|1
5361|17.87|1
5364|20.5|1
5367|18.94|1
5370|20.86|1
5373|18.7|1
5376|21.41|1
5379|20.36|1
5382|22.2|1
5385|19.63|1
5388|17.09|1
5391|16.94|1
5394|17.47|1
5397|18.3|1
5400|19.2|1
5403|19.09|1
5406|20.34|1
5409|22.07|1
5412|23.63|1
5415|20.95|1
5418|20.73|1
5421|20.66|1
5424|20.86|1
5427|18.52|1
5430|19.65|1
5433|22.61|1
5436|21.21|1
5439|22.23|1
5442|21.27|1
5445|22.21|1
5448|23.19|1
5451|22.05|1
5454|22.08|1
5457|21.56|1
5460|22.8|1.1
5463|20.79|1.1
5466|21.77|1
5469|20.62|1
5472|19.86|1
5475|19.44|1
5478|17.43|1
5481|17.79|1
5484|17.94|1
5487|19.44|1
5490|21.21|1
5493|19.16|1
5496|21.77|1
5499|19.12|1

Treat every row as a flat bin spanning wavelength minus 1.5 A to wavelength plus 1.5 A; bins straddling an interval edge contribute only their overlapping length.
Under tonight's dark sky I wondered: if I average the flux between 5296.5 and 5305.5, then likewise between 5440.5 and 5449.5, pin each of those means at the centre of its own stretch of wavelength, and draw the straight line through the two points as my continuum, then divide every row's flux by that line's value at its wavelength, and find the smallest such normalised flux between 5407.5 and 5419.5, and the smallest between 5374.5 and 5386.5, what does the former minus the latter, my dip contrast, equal 0.00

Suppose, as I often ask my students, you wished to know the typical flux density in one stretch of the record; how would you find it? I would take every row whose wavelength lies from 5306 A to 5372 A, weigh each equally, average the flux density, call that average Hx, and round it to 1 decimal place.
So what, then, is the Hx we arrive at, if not 19.0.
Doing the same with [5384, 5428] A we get 19.7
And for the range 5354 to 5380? 19.9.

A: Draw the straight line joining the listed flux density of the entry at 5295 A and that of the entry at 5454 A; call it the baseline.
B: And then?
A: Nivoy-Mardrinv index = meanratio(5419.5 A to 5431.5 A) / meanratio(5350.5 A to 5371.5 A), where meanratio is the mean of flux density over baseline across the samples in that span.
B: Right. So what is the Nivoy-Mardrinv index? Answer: 0.95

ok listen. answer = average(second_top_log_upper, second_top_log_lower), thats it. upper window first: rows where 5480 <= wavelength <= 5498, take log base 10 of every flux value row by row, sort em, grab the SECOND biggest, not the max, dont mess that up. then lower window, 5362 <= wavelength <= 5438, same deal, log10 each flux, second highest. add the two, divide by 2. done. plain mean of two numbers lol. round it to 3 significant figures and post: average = 1.34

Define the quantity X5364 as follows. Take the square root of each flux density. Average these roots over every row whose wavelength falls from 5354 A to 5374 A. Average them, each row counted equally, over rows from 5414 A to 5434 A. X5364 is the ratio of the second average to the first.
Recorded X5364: 1.02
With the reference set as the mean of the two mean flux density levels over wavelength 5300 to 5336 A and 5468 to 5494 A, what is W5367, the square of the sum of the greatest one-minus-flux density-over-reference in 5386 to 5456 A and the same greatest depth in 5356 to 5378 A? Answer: 0.021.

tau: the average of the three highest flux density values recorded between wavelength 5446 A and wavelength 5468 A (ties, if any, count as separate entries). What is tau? 22.7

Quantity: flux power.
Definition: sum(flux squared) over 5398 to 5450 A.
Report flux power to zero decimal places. 7591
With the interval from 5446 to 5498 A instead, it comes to 7211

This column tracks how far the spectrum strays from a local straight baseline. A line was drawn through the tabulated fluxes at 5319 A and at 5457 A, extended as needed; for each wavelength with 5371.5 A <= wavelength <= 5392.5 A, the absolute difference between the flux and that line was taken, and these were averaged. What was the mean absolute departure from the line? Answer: 1.7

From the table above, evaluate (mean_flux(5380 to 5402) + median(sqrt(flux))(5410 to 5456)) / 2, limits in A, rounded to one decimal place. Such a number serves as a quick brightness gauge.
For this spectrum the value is 11.7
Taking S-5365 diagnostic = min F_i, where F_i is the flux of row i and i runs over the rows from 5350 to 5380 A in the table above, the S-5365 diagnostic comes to 17.87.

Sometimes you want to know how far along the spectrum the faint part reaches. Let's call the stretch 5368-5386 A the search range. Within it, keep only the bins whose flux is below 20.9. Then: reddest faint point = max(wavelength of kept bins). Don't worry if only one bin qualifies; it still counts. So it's 5385 A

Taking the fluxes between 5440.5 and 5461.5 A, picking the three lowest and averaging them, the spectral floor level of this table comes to 21.6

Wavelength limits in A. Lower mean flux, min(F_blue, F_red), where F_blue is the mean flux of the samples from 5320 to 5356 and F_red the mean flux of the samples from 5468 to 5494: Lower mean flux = 18.8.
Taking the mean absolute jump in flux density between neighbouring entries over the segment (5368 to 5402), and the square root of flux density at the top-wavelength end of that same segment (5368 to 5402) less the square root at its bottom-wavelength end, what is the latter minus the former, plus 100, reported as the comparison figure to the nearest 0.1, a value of 98.3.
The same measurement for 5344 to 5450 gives 99.0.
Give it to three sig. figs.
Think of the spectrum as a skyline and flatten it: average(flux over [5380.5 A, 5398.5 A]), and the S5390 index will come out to 18.6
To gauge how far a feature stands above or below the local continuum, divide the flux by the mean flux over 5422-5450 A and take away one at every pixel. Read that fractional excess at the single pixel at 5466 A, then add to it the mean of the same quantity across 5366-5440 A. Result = -0.03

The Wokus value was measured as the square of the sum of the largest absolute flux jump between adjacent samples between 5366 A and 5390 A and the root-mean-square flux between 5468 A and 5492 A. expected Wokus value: 483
